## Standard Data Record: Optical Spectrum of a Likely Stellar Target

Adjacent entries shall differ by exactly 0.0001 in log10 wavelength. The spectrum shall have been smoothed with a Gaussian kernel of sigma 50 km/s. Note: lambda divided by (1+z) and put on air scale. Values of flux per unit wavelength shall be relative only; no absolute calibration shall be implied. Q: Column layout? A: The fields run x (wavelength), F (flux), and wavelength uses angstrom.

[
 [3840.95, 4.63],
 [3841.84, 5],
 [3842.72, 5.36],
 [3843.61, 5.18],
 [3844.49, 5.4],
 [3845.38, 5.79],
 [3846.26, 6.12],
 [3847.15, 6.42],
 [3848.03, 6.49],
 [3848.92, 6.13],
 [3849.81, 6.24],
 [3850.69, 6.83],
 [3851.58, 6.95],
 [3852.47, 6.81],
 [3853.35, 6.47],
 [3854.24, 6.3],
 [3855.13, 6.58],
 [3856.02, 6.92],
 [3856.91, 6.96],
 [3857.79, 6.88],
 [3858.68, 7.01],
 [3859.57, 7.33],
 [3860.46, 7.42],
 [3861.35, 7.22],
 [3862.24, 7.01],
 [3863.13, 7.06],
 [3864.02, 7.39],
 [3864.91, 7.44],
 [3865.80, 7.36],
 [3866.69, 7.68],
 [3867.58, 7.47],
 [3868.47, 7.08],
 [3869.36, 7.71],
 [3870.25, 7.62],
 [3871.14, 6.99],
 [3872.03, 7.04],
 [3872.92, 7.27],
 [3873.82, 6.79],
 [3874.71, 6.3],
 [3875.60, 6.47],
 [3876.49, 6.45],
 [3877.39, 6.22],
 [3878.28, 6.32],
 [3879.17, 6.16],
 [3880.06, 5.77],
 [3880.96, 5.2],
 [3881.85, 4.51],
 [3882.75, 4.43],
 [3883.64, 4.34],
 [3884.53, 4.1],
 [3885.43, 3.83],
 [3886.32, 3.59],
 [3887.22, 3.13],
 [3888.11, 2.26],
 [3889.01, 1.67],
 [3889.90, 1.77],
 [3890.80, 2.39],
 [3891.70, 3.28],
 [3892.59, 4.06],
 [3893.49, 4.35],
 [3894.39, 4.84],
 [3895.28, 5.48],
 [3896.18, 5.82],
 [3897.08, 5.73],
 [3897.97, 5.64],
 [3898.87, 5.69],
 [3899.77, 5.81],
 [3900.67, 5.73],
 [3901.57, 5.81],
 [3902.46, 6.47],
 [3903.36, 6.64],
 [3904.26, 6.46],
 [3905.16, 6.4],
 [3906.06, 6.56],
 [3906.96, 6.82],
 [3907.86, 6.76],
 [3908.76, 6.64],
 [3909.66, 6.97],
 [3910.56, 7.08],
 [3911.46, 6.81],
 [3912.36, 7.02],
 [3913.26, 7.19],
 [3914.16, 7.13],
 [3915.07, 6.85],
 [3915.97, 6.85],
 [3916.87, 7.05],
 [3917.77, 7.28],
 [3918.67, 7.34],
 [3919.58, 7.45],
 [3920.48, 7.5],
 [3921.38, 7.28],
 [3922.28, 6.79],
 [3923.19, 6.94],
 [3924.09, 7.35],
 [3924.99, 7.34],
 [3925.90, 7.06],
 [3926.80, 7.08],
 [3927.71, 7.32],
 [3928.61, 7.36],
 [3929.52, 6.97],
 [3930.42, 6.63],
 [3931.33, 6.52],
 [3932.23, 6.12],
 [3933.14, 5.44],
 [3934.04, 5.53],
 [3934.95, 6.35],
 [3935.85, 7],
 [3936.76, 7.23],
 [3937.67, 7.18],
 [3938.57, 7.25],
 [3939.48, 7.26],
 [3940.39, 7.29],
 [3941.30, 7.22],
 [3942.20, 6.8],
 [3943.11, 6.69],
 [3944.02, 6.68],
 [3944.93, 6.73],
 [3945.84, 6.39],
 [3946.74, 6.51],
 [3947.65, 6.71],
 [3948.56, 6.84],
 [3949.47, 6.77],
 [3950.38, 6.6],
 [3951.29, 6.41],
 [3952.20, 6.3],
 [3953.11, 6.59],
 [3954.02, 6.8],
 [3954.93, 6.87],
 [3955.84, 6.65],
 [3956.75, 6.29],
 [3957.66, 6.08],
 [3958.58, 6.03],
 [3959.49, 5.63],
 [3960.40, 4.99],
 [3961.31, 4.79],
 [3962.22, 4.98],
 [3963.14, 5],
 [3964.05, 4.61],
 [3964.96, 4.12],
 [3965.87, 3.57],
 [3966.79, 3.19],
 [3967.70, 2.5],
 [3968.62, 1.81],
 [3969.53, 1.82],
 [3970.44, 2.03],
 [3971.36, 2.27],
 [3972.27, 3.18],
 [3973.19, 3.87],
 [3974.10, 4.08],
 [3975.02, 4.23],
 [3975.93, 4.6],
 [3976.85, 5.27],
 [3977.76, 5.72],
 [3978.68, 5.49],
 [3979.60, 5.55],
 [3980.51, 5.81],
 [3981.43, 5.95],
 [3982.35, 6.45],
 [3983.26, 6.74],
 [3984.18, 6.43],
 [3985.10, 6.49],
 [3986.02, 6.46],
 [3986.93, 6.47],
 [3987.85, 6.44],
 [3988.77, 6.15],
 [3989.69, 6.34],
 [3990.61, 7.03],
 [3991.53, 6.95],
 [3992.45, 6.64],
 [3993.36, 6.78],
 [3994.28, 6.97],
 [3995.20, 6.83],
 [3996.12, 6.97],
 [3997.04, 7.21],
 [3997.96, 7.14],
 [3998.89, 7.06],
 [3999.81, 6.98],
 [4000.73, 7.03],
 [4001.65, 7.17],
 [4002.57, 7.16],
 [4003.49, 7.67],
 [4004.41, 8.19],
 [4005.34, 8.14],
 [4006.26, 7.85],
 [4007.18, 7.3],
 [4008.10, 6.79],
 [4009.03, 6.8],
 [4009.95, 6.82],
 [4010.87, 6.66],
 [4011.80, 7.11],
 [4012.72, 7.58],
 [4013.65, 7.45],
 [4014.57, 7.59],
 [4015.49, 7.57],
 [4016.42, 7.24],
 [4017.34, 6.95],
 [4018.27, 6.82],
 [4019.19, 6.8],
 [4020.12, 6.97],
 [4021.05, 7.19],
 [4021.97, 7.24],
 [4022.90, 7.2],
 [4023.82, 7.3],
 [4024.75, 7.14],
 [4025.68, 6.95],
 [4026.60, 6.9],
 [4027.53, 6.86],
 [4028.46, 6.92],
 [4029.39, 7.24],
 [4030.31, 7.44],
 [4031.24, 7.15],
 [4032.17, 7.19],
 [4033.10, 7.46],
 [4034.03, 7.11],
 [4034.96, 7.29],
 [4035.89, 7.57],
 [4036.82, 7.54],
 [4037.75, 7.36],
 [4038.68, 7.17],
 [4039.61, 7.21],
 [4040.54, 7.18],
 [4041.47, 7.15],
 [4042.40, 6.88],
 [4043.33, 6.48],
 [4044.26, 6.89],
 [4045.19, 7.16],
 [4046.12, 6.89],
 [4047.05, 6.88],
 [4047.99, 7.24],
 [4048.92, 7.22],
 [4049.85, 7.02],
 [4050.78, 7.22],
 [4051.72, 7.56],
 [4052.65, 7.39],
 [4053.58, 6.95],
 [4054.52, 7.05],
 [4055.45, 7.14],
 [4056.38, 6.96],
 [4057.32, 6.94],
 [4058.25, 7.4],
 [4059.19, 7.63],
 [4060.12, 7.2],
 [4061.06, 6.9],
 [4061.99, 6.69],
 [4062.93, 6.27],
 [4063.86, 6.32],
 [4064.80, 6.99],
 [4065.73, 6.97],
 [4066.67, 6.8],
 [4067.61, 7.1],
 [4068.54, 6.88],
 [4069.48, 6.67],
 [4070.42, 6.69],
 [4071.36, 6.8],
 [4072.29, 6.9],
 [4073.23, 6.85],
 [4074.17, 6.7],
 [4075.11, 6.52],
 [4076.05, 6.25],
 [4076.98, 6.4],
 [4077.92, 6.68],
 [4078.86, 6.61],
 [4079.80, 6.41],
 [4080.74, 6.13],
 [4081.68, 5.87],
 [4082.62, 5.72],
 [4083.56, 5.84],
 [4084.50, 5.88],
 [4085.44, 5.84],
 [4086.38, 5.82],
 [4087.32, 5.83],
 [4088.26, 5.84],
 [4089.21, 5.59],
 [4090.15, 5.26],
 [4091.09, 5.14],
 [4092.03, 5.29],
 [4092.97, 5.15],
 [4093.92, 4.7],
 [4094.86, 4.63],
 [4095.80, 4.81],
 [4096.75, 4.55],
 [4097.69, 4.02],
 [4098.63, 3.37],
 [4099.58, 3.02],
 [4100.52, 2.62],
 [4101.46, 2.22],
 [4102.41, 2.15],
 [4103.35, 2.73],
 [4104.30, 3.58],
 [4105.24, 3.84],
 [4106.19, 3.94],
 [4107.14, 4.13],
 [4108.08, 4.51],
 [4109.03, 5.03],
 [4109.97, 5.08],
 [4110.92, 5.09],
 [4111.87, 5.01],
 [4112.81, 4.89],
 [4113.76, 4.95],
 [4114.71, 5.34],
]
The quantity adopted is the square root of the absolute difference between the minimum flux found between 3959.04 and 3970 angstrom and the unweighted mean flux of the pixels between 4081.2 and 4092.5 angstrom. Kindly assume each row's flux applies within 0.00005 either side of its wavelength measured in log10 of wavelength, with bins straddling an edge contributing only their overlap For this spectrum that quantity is 2.0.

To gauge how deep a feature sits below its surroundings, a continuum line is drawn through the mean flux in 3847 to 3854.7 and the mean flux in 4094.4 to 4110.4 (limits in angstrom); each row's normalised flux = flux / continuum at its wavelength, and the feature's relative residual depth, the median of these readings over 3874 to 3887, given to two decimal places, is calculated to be 0.89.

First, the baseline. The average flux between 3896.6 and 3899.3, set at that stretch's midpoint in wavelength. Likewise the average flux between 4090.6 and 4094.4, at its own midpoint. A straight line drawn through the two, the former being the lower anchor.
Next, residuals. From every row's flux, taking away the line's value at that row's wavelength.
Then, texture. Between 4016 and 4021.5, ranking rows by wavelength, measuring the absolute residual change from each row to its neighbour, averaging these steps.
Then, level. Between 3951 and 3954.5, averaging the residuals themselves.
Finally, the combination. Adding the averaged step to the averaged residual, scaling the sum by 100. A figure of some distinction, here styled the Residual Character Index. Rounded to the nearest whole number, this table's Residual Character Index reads 118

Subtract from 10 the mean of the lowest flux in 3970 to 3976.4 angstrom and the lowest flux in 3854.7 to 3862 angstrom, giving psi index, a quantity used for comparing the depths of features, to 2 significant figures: 5.7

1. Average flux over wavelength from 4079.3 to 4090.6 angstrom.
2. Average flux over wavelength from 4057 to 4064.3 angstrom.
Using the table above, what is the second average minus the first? 1.1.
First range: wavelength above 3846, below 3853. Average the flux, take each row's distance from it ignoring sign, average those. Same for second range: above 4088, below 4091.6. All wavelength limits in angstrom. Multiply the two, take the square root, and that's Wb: 0.27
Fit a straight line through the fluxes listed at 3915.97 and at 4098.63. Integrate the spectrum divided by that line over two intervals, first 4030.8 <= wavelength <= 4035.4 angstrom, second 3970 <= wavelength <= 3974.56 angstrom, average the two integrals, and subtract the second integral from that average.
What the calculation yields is 2.4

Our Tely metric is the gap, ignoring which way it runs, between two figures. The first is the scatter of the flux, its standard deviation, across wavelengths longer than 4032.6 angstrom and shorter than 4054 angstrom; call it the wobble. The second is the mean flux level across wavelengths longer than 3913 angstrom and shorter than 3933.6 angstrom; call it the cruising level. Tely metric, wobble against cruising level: 6.7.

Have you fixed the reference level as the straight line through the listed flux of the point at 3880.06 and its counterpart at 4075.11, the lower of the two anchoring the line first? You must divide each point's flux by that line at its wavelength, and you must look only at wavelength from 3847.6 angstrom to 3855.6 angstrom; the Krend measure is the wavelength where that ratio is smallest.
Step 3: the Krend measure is 3848.92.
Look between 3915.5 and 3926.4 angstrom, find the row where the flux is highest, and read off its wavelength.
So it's 3920.48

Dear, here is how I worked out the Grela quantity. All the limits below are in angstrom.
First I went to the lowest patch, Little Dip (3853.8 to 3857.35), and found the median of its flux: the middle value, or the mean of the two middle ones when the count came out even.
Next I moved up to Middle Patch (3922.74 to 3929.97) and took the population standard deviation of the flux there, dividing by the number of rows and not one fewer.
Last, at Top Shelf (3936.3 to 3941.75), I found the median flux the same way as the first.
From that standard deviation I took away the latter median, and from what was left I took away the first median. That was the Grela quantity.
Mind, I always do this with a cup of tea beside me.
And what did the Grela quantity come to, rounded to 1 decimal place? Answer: -13.8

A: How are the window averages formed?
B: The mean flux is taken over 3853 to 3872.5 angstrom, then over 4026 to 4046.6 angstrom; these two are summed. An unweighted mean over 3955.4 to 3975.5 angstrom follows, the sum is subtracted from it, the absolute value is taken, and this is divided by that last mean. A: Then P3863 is 2.4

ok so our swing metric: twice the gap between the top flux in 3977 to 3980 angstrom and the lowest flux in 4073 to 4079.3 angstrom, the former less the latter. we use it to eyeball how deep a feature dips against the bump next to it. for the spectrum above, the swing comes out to -1.1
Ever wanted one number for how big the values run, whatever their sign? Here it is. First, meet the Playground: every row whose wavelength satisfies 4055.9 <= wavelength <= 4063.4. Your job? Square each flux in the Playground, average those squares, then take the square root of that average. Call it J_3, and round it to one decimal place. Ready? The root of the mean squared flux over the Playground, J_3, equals 7.0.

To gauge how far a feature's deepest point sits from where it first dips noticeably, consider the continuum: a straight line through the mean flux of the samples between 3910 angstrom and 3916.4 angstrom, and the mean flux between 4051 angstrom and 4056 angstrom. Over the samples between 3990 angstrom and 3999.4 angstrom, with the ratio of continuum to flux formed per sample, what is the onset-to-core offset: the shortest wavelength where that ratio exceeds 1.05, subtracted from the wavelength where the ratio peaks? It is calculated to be 0.0 angstrom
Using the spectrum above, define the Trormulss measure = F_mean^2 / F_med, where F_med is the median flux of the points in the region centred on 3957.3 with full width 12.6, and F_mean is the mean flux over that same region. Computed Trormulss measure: 5.7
